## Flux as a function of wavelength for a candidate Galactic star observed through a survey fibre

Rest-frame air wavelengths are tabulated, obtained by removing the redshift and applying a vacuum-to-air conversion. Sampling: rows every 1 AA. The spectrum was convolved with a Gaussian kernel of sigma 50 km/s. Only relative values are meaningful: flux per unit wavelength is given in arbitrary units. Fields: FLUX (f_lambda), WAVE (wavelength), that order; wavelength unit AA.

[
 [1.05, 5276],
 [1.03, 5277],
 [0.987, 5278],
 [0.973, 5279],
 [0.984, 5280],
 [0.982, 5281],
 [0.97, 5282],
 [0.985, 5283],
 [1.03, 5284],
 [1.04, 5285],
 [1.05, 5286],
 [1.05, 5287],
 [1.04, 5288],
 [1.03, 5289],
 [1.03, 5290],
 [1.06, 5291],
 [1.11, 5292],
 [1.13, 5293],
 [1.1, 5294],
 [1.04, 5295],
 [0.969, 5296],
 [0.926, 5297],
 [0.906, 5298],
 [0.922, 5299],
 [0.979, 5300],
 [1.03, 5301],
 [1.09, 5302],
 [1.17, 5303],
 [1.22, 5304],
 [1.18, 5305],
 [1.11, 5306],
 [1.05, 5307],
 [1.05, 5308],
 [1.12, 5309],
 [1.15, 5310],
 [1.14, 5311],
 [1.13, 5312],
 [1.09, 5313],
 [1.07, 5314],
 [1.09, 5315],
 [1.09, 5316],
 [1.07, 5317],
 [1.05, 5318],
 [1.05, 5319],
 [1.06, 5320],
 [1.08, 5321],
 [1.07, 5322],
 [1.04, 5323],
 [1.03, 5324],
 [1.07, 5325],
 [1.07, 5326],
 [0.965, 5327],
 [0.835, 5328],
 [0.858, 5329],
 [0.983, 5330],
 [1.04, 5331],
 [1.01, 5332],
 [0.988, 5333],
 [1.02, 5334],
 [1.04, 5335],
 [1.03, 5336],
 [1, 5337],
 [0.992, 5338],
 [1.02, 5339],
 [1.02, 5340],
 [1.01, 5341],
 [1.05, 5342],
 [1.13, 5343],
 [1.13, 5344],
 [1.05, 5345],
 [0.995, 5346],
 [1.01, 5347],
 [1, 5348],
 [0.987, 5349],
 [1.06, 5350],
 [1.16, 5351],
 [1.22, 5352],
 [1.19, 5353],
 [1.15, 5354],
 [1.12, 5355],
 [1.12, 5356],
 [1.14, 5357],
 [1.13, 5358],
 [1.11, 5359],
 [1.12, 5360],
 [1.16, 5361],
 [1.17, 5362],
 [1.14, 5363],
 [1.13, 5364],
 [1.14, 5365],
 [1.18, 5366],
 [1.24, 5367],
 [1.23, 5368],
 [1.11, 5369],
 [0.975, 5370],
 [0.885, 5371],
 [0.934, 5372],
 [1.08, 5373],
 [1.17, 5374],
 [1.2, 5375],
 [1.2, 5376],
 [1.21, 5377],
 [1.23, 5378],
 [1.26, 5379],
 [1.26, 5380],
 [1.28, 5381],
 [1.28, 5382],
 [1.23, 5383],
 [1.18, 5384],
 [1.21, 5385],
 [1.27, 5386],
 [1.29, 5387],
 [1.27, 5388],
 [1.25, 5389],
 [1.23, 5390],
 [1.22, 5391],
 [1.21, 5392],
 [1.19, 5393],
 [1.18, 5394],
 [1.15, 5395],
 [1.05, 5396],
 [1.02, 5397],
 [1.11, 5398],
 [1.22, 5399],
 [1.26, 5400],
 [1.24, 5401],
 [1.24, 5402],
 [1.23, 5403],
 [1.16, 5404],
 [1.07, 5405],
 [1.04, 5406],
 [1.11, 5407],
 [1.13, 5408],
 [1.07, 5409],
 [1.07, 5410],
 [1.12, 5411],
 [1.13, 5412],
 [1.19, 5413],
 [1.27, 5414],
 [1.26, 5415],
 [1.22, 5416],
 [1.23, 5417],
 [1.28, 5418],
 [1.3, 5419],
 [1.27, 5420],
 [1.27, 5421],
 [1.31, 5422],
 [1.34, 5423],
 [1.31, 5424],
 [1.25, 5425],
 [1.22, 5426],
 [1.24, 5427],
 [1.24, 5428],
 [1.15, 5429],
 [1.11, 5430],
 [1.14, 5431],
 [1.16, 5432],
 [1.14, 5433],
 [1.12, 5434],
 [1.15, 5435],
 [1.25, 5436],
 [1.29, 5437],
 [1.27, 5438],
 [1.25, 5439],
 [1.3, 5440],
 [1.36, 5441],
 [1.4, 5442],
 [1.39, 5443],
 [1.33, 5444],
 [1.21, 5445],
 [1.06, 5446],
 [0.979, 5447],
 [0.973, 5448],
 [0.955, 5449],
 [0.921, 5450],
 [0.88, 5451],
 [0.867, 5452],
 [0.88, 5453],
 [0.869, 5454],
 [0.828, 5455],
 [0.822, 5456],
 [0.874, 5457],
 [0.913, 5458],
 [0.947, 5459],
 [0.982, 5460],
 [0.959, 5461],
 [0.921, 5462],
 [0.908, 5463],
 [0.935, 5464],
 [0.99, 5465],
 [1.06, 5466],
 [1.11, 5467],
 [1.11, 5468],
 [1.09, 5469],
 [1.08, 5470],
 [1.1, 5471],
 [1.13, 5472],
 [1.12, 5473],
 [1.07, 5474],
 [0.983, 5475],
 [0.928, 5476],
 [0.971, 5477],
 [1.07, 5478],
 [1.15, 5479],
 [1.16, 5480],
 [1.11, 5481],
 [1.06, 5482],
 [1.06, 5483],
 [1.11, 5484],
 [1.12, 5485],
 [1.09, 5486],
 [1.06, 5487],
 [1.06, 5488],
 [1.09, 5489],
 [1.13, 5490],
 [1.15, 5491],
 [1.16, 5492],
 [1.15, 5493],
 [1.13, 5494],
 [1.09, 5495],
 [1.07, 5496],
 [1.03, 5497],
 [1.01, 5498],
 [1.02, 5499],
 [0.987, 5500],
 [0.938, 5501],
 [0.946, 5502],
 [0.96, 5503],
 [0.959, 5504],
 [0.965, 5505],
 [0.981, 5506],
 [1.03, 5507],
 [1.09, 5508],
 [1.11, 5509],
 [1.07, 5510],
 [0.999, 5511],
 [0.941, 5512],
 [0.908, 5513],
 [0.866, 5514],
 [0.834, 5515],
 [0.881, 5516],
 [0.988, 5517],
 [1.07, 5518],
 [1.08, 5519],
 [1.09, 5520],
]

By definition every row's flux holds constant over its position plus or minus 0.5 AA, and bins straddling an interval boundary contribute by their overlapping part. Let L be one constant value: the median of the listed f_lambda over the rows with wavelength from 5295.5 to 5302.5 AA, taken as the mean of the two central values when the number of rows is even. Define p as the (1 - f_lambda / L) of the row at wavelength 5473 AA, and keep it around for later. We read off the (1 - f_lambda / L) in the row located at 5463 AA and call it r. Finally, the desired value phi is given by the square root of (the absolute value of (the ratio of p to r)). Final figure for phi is 1.6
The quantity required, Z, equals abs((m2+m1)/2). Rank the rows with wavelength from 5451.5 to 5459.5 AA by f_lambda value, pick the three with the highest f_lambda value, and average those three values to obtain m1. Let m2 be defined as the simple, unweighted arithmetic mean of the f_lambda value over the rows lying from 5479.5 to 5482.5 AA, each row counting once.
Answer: 1.01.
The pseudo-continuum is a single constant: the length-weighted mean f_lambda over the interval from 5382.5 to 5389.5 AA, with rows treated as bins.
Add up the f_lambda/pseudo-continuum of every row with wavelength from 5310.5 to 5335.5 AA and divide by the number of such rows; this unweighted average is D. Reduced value 0.835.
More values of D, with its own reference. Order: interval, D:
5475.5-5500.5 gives 0.868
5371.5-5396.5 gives 0.967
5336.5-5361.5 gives 0.871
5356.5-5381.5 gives 0.923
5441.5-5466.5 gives 0.800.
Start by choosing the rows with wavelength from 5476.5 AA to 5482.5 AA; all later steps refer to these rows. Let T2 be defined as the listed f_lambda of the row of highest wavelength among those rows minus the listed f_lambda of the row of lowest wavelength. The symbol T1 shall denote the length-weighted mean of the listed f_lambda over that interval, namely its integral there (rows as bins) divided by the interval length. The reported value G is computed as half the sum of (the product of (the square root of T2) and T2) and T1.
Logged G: 0.557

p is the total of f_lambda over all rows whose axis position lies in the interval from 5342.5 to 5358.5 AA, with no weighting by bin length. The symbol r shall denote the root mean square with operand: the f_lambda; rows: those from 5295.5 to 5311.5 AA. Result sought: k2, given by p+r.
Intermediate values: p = 17.6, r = 1.07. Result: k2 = 18.7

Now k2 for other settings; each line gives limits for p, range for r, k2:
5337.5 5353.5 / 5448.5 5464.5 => 17.9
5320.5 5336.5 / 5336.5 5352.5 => 17.2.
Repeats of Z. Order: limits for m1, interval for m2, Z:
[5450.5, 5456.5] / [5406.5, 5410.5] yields 0.99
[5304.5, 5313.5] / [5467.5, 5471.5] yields 1.13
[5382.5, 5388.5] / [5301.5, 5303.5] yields 1.20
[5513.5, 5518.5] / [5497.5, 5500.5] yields 0.99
